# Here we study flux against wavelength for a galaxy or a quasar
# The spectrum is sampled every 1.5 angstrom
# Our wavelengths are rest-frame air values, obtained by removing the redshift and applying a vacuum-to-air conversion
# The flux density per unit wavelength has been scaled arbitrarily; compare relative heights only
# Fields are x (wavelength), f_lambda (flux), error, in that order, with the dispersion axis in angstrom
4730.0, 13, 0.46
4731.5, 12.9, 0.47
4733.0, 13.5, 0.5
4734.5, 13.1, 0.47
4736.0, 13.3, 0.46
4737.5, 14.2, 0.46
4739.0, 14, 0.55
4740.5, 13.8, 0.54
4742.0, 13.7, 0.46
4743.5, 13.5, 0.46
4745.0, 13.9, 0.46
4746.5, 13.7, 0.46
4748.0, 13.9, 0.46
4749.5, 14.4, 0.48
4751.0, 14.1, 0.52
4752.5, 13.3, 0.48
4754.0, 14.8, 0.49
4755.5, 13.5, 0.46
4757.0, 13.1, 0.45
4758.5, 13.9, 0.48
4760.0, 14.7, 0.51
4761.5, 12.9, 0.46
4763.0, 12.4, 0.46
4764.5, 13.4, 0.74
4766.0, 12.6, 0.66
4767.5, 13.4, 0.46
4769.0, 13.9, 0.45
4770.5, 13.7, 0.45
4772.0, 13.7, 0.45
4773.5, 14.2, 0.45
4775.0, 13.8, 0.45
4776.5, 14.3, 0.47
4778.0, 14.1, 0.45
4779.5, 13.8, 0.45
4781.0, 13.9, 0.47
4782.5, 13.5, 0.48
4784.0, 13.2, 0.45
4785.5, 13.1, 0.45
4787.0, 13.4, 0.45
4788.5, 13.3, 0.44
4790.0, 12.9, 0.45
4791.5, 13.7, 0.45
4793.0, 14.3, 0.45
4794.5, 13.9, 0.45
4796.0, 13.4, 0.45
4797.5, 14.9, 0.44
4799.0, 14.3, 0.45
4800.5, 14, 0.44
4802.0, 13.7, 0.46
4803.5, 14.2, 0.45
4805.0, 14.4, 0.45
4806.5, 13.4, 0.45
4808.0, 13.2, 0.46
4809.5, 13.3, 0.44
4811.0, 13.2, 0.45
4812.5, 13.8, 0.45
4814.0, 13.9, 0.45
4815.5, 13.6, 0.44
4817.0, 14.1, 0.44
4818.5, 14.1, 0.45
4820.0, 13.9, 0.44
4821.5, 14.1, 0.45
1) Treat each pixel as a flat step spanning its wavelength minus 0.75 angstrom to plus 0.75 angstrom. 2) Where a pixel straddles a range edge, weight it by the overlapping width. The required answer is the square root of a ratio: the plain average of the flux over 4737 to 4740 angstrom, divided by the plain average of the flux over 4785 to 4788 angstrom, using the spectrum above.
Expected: 1.03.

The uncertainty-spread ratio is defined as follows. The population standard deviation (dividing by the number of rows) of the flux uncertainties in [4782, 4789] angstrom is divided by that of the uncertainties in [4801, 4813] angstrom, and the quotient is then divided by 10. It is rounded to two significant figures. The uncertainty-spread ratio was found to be 0.23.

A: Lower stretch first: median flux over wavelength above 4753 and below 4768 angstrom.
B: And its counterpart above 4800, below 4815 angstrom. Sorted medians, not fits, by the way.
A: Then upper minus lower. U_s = 0.35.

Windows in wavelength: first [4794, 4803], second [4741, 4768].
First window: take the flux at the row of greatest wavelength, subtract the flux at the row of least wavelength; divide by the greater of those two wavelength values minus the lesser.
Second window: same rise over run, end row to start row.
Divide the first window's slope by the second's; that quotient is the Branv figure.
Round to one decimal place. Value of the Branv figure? 2.3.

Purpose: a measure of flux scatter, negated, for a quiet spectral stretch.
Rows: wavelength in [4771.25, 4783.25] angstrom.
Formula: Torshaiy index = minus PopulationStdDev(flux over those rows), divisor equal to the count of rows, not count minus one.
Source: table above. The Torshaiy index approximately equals -0.3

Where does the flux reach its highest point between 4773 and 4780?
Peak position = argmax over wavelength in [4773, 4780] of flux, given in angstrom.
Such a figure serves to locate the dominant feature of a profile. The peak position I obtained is 4776.5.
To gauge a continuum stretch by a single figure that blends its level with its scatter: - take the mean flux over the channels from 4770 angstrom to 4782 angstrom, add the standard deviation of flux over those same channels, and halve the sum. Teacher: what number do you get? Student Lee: 7.08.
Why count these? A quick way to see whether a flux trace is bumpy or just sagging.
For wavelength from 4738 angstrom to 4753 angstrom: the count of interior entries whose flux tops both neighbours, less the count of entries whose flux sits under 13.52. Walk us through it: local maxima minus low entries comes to 0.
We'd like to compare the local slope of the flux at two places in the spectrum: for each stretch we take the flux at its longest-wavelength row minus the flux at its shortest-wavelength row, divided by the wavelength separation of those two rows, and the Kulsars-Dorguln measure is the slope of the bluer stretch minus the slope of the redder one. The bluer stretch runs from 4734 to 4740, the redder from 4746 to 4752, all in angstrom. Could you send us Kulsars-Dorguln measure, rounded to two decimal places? 0.11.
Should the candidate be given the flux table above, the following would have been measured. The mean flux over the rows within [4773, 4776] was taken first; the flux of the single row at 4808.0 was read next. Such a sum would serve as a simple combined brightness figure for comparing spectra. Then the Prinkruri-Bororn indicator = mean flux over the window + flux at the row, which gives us 27.2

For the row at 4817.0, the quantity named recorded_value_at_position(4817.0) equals 14.1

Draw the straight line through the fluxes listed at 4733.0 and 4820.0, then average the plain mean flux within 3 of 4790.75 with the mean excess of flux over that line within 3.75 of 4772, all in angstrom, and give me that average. 6.9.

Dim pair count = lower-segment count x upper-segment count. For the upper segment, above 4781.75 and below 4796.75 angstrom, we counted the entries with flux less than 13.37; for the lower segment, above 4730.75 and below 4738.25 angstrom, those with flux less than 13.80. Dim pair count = 16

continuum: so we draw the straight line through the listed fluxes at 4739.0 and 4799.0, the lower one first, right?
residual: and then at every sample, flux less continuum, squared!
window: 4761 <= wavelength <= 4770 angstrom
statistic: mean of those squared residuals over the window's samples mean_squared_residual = 1.3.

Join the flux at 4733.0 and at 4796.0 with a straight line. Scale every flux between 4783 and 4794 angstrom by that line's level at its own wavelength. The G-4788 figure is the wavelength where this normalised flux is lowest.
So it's 4790.0 angstrom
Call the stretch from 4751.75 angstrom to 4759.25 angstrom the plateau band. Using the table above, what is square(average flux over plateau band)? 188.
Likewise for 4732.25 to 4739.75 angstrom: 186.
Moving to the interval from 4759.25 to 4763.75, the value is 178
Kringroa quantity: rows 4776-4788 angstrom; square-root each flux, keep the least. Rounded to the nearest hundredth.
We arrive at 3.62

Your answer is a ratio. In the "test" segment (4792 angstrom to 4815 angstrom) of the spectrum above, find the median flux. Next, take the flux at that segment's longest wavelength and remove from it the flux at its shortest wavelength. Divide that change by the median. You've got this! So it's -0.029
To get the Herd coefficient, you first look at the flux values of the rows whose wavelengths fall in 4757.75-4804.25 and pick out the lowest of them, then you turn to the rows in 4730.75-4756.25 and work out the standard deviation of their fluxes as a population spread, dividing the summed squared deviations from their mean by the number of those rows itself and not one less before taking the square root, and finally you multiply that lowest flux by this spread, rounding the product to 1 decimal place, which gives 5.8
